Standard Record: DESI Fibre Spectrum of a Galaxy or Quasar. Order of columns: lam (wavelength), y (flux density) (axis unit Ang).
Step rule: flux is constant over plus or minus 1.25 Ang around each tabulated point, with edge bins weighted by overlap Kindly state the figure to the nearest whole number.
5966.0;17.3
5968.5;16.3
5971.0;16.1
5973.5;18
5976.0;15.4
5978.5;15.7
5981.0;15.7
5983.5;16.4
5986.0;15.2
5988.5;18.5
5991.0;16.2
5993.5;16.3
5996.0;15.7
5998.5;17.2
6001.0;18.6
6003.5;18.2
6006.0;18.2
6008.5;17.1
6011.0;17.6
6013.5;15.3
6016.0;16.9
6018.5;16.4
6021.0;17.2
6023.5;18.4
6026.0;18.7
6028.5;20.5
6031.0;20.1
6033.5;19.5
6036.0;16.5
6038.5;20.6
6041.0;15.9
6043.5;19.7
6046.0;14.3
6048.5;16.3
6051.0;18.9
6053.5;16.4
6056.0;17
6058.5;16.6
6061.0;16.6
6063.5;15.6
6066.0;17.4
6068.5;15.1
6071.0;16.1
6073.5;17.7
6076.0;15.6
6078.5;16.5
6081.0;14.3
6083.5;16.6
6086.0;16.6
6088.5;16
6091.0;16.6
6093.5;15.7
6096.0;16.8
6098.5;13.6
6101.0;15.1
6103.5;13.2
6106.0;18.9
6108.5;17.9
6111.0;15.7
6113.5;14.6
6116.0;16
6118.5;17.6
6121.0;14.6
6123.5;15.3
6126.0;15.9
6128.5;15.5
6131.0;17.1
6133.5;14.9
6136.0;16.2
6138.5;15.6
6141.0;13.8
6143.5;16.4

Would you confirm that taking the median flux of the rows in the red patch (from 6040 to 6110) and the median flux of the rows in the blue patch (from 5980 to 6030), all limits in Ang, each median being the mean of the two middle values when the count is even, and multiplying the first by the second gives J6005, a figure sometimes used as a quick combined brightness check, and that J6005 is 282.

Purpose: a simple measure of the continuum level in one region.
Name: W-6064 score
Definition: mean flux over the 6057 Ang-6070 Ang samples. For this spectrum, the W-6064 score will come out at 16.3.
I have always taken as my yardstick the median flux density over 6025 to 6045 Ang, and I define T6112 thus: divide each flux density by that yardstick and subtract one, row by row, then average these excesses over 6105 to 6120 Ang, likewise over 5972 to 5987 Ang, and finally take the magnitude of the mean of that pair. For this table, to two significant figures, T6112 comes 0.16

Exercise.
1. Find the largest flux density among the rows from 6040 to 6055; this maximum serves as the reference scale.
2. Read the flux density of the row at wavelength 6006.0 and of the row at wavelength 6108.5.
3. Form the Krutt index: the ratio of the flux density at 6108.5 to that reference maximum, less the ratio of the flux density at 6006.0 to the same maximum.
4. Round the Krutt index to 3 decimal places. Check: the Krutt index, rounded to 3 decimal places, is -0.015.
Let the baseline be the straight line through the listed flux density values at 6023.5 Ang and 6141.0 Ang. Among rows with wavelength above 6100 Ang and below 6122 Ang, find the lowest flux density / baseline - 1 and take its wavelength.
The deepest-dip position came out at 6103.5 Ang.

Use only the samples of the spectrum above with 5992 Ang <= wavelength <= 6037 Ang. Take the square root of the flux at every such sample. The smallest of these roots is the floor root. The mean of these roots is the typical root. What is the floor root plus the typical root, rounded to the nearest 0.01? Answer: 8.11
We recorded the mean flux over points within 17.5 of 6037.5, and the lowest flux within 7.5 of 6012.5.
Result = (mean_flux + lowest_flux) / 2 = 16.69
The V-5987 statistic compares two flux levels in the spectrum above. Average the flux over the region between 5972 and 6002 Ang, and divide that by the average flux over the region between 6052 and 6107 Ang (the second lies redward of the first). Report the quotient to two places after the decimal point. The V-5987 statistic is 1.03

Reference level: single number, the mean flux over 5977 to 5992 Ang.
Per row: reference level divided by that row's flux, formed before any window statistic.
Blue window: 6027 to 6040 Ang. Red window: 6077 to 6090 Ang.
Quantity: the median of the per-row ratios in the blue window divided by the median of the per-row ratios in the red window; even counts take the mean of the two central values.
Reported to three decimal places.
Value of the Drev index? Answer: 0.821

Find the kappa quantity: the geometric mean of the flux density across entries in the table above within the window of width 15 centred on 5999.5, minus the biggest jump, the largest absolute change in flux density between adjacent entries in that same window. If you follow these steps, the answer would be 15.8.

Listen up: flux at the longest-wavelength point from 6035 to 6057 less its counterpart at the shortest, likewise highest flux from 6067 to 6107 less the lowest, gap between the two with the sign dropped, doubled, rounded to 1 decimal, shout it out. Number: 10.4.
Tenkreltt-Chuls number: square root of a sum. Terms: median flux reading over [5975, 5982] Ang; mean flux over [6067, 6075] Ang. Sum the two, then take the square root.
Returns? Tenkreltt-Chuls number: 5.7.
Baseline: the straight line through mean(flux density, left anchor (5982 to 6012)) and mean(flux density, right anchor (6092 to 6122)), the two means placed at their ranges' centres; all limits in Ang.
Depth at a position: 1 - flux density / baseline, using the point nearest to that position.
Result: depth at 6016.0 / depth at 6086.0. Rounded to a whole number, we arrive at 0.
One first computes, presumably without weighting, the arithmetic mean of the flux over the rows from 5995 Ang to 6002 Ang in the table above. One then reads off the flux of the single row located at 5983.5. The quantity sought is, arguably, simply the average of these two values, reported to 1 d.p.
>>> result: 16.8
